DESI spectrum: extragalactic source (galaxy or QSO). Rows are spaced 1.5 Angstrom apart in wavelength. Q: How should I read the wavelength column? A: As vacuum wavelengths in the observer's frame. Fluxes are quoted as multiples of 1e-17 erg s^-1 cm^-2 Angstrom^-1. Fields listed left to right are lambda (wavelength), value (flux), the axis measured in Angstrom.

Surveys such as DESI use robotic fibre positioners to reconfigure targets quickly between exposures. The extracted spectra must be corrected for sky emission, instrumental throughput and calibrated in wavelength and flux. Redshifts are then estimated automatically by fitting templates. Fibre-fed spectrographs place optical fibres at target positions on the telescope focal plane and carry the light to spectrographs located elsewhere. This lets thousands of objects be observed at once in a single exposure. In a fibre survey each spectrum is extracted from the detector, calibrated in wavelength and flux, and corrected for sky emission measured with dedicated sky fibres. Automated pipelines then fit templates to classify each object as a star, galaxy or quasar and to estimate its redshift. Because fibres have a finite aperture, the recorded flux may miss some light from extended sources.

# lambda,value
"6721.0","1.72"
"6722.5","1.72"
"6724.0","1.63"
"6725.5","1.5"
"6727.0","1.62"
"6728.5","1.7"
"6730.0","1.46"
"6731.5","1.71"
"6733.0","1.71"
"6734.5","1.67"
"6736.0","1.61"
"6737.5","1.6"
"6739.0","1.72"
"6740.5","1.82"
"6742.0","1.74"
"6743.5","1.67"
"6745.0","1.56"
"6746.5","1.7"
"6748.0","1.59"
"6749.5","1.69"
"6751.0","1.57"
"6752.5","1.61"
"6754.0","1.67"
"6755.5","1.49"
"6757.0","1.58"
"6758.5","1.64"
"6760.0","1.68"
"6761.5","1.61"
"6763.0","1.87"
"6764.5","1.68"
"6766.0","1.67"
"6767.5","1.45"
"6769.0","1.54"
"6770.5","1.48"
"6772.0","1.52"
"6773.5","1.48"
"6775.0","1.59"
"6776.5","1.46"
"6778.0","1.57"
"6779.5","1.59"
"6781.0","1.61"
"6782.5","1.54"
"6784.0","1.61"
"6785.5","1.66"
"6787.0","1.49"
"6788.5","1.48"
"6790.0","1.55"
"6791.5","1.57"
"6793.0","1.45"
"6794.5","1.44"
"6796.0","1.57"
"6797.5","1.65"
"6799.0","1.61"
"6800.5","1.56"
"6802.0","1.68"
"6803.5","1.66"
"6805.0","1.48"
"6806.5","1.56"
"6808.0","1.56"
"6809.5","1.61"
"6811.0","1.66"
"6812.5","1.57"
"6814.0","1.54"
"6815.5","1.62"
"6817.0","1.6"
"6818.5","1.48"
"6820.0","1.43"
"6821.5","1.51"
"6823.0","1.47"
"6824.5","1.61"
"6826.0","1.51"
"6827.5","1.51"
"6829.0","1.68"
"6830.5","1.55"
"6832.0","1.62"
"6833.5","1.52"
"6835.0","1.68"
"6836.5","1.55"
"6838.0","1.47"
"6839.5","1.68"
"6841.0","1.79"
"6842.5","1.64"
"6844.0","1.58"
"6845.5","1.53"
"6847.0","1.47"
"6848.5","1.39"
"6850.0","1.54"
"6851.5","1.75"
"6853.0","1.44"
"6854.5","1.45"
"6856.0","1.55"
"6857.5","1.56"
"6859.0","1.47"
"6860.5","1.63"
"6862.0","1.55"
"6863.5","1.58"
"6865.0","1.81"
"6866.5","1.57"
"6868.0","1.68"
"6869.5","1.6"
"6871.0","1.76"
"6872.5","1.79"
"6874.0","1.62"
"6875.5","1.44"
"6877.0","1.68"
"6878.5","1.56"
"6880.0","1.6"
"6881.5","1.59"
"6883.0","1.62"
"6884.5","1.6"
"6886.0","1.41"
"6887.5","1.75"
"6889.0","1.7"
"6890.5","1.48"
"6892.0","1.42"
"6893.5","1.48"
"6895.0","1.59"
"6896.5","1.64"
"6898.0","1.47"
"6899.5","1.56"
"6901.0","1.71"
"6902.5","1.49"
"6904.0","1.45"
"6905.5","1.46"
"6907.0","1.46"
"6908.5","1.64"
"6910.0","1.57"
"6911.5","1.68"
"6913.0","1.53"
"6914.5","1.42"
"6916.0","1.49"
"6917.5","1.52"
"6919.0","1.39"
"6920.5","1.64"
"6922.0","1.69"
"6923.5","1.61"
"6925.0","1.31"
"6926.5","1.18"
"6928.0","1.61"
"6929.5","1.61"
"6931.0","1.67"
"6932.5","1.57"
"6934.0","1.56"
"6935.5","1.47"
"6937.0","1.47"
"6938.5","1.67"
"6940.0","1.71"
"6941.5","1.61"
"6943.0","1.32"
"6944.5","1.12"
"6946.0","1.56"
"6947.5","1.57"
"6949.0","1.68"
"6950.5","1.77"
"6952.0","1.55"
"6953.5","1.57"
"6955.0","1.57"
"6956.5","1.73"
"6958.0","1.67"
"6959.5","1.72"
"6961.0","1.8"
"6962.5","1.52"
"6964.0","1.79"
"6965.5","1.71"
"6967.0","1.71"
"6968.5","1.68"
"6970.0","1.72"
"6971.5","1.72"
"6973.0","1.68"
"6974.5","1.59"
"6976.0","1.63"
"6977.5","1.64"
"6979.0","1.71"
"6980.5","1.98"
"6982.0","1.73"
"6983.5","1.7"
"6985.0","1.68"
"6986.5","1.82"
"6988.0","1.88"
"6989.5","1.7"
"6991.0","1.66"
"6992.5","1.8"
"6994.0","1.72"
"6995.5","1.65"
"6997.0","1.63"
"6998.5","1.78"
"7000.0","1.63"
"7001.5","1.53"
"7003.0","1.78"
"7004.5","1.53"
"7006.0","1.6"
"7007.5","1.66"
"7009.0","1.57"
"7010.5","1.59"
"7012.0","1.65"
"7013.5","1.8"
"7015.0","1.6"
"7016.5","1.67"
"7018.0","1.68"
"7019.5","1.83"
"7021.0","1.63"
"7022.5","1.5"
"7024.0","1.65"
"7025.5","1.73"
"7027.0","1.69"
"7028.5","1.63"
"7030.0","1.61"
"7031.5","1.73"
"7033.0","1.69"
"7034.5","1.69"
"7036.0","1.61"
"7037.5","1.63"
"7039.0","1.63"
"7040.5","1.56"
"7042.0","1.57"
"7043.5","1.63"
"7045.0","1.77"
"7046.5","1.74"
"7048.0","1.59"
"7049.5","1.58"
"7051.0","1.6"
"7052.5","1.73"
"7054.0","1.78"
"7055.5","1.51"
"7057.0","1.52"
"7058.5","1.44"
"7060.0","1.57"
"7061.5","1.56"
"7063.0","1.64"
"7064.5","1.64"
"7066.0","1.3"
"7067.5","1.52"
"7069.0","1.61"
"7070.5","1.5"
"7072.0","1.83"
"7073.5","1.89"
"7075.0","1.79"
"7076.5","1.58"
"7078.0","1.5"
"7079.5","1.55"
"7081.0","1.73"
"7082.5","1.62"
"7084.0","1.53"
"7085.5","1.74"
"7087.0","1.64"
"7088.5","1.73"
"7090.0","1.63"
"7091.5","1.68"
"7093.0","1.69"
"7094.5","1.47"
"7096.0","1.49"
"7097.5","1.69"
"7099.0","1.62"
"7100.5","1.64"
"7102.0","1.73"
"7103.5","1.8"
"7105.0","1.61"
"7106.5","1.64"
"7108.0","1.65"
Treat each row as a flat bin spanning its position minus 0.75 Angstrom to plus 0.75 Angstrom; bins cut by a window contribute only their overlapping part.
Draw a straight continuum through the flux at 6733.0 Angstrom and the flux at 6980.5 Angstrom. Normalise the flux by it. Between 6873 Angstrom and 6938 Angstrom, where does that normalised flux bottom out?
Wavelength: 6926.5 Angstrom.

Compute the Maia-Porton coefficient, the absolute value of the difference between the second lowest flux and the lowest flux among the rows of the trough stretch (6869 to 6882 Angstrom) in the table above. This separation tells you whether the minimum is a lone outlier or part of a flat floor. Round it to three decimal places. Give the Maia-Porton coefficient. 0.120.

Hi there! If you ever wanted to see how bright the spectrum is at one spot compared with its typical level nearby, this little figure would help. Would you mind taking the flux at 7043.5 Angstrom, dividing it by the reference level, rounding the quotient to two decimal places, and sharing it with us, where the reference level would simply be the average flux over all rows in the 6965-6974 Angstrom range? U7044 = 0.96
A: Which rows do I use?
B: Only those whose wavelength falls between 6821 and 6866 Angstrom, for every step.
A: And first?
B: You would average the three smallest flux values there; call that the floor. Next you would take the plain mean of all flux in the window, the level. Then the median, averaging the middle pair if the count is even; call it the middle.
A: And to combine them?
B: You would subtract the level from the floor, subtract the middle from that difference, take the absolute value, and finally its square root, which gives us 1.301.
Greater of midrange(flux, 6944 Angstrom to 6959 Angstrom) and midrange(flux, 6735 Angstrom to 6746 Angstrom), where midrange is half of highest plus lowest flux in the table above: 1.69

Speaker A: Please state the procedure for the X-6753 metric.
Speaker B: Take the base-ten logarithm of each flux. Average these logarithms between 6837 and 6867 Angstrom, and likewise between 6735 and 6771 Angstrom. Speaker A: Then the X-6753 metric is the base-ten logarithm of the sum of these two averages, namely -0.389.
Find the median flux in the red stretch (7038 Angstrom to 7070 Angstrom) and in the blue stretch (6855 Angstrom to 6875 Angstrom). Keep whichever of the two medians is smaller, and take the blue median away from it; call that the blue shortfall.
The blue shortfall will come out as -0.01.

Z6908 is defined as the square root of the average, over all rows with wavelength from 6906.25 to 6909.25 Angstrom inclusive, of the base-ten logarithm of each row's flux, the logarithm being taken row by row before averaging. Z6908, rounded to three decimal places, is 0.435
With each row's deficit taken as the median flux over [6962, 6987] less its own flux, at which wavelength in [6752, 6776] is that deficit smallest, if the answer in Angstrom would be 6763.0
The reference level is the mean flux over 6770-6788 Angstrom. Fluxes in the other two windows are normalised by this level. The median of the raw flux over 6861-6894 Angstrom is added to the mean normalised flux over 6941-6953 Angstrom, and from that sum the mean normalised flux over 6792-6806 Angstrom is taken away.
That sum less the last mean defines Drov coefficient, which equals 1.57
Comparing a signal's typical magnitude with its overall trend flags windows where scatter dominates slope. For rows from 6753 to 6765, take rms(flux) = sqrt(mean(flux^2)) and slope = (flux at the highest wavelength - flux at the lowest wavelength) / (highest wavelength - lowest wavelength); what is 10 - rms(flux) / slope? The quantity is -1728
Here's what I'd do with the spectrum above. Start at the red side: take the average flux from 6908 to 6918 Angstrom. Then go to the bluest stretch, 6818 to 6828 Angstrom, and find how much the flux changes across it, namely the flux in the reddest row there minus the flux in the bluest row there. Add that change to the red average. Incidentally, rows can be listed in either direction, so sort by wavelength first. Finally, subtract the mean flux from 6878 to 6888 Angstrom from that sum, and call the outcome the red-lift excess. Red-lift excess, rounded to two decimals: -0.01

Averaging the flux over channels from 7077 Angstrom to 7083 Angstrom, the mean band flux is 1.60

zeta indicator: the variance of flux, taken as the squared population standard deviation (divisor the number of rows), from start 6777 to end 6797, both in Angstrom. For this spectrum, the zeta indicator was 0.004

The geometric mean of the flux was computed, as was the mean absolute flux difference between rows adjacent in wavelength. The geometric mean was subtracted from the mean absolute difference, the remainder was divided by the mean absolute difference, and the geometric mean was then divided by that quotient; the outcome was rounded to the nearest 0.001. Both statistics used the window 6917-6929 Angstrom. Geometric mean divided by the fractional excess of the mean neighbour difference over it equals -0.225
